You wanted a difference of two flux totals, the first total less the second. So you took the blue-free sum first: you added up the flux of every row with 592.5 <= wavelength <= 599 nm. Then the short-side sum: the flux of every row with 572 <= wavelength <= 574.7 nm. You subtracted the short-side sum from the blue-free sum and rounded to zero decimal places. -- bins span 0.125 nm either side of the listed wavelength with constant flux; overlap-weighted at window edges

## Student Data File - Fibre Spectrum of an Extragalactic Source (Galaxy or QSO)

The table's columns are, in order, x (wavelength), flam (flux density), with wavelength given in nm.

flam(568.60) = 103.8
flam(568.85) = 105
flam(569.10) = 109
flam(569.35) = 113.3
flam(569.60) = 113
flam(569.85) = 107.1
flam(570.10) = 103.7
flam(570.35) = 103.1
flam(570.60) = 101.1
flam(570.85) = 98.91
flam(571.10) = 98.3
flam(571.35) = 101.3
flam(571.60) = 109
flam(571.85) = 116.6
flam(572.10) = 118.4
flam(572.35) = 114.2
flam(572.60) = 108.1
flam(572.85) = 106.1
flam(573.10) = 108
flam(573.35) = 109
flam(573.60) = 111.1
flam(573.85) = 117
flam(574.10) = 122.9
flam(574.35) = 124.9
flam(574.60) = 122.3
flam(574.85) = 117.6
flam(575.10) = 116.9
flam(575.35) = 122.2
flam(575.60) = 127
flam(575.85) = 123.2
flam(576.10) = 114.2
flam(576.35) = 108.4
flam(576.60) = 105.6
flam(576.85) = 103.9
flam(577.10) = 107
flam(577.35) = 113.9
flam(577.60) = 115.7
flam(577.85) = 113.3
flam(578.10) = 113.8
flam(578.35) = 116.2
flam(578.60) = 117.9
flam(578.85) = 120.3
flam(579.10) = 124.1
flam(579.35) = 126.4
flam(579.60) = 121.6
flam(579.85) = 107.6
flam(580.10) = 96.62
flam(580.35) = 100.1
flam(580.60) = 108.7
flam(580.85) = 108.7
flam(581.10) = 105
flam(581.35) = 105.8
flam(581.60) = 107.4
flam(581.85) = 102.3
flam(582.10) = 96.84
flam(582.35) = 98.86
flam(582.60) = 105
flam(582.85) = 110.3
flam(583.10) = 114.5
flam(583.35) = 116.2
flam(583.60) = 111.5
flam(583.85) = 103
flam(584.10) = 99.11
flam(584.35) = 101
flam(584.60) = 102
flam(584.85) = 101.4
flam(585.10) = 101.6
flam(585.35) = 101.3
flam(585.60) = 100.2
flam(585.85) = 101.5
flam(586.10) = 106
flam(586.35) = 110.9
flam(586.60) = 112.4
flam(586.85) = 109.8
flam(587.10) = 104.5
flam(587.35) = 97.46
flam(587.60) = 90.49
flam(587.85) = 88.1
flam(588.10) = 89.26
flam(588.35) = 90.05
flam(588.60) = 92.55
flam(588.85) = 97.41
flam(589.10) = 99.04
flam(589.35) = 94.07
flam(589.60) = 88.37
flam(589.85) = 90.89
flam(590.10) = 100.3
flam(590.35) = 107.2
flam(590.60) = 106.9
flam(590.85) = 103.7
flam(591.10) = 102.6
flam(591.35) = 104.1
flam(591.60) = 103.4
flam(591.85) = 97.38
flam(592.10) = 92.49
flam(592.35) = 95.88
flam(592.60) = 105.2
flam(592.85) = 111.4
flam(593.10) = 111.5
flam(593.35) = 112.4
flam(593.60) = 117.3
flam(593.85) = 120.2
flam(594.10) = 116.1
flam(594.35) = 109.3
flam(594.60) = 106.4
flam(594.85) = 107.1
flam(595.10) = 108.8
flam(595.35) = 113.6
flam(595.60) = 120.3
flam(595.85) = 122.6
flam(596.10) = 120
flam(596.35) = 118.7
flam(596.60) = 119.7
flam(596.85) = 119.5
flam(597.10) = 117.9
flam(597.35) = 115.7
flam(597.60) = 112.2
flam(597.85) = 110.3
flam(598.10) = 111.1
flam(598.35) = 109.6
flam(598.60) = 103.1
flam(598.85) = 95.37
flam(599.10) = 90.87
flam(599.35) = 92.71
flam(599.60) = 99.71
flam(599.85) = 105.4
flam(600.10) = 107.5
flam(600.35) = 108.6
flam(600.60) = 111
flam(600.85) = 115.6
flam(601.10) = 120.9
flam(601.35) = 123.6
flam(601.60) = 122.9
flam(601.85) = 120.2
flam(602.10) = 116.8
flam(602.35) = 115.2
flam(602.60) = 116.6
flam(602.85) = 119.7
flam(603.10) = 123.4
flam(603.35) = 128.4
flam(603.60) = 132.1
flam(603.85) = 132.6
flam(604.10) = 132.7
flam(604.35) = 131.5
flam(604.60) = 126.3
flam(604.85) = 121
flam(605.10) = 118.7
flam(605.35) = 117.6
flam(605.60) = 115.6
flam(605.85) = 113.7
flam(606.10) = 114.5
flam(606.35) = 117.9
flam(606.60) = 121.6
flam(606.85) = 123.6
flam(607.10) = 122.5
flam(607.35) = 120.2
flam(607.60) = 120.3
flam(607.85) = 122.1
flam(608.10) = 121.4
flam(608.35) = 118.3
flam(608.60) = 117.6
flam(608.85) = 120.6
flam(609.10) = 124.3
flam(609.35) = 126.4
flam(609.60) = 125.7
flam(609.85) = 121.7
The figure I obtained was 1673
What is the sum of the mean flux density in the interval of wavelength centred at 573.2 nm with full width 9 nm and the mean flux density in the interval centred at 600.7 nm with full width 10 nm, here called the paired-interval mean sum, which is 228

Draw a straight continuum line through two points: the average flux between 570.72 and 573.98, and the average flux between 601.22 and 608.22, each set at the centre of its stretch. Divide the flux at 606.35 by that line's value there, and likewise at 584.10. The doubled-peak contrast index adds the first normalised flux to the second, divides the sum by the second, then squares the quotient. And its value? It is 4.42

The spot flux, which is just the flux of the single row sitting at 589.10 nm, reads 99.04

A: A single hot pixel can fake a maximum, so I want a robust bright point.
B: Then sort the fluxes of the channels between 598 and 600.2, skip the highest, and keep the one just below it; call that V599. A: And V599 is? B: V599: 109.6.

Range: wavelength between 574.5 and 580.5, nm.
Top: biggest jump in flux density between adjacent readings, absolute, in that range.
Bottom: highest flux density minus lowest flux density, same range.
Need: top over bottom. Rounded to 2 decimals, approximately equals 0.46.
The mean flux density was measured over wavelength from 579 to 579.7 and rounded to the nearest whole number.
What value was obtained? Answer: 124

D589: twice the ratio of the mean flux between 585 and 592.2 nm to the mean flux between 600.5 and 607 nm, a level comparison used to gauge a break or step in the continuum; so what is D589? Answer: 1.64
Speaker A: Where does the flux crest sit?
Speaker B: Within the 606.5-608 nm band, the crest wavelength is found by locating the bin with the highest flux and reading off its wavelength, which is 606.85 nm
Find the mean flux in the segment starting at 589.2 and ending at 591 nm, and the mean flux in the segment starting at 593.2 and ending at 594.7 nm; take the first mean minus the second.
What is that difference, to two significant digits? -15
